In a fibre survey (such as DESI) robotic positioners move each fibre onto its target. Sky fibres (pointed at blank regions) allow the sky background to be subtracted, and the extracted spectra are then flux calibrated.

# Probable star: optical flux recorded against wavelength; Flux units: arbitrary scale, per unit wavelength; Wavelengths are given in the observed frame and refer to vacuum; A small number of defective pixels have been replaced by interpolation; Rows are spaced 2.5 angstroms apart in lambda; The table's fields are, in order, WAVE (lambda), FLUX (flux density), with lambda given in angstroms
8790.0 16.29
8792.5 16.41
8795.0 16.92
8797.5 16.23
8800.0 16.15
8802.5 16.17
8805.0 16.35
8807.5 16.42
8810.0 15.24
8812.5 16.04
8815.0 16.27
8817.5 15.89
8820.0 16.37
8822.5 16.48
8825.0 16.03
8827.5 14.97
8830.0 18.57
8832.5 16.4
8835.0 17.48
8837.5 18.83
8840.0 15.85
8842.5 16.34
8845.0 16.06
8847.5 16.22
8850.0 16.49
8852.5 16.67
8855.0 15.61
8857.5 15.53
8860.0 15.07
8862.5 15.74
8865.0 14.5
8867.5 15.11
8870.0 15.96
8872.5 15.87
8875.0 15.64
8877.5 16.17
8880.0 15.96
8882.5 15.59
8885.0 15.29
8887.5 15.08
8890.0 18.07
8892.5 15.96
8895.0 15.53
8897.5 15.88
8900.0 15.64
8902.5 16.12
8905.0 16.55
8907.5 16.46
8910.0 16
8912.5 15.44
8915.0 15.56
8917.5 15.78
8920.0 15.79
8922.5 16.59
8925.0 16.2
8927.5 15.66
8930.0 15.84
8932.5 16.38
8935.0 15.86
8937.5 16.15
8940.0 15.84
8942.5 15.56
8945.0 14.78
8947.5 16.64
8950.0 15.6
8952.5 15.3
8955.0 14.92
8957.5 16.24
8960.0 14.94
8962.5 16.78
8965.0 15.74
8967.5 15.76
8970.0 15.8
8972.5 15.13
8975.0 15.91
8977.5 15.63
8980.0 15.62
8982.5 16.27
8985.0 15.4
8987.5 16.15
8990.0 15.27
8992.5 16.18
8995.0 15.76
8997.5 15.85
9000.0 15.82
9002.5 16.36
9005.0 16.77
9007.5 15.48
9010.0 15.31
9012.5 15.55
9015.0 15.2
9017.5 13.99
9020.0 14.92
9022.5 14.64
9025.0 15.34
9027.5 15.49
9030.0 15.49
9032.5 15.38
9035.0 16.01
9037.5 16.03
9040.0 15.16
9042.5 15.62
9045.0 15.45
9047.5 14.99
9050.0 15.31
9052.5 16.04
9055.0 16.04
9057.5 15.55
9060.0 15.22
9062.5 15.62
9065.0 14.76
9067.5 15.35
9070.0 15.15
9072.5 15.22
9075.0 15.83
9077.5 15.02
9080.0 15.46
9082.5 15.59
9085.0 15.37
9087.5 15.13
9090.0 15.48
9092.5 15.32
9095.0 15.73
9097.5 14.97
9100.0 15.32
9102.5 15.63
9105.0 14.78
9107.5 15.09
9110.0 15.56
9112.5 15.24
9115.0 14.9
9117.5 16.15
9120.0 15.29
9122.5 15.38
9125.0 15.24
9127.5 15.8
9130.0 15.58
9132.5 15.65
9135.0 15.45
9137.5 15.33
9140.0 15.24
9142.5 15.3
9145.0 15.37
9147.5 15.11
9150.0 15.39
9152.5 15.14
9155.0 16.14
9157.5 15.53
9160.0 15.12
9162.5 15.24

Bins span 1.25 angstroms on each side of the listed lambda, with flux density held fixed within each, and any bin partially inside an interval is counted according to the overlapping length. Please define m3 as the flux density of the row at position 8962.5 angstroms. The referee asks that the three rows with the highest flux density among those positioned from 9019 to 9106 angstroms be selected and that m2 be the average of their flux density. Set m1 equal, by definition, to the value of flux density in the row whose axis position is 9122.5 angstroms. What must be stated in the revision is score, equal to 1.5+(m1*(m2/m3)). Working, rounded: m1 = 15.38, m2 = 16.0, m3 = 16.78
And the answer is 16.2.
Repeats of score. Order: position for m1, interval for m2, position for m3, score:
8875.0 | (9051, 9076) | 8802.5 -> 16.9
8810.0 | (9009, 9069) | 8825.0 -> 16.7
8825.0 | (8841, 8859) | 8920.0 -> 18.3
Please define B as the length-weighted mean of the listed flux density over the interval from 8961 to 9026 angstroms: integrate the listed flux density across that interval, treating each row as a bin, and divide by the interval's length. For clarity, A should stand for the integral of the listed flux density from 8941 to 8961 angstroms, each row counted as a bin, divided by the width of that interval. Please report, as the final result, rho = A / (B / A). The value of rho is 15.38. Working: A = 15.5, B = 15.6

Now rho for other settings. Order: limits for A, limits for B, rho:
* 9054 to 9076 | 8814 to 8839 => 14.19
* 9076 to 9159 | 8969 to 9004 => 14.98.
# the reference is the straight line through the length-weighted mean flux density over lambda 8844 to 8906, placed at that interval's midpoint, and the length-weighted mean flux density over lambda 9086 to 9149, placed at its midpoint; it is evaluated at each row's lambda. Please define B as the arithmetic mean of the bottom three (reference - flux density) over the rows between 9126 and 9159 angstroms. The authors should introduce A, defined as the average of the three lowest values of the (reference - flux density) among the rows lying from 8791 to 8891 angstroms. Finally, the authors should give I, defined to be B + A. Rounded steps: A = -2.60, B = -0.54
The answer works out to -3.1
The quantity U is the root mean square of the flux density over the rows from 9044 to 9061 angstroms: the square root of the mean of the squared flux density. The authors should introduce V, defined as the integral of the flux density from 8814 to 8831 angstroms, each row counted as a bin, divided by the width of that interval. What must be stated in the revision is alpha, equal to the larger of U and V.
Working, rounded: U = 15.5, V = 16.3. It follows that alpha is 16.3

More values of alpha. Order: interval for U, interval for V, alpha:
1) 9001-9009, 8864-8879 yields 16.2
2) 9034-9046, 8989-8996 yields 15.8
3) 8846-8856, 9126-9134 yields 16.3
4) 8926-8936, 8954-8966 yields 15.9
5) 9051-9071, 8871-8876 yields 15.8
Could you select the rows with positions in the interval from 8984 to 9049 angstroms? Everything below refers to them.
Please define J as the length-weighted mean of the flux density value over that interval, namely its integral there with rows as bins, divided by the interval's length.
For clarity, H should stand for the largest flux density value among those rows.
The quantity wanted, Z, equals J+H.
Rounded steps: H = 16.77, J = 15.5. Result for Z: 32.3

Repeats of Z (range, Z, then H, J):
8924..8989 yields 32.5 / 16.78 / 15.8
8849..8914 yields 33.9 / 18.07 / 15.8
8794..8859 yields 35.2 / 18.83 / 16.4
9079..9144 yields 31.5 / 16.15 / 15.4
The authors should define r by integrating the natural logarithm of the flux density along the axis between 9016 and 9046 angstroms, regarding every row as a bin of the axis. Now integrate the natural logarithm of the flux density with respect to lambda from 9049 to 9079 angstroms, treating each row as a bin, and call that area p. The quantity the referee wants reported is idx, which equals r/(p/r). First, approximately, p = 82.1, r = 81.80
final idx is 81.5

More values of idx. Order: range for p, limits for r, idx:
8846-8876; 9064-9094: 81.1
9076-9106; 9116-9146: 82.5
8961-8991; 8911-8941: 83.3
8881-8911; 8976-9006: 82.8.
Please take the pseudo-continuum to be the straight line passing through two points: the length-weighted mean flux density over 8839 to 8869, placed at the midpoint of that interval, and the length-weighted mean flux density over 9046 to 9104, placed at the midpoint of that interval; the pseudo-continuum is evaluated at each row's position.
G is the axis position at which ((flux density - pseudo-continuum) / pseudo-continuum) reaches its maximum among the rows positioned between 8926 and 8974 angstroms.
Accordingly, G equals 8962.5 angstroms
